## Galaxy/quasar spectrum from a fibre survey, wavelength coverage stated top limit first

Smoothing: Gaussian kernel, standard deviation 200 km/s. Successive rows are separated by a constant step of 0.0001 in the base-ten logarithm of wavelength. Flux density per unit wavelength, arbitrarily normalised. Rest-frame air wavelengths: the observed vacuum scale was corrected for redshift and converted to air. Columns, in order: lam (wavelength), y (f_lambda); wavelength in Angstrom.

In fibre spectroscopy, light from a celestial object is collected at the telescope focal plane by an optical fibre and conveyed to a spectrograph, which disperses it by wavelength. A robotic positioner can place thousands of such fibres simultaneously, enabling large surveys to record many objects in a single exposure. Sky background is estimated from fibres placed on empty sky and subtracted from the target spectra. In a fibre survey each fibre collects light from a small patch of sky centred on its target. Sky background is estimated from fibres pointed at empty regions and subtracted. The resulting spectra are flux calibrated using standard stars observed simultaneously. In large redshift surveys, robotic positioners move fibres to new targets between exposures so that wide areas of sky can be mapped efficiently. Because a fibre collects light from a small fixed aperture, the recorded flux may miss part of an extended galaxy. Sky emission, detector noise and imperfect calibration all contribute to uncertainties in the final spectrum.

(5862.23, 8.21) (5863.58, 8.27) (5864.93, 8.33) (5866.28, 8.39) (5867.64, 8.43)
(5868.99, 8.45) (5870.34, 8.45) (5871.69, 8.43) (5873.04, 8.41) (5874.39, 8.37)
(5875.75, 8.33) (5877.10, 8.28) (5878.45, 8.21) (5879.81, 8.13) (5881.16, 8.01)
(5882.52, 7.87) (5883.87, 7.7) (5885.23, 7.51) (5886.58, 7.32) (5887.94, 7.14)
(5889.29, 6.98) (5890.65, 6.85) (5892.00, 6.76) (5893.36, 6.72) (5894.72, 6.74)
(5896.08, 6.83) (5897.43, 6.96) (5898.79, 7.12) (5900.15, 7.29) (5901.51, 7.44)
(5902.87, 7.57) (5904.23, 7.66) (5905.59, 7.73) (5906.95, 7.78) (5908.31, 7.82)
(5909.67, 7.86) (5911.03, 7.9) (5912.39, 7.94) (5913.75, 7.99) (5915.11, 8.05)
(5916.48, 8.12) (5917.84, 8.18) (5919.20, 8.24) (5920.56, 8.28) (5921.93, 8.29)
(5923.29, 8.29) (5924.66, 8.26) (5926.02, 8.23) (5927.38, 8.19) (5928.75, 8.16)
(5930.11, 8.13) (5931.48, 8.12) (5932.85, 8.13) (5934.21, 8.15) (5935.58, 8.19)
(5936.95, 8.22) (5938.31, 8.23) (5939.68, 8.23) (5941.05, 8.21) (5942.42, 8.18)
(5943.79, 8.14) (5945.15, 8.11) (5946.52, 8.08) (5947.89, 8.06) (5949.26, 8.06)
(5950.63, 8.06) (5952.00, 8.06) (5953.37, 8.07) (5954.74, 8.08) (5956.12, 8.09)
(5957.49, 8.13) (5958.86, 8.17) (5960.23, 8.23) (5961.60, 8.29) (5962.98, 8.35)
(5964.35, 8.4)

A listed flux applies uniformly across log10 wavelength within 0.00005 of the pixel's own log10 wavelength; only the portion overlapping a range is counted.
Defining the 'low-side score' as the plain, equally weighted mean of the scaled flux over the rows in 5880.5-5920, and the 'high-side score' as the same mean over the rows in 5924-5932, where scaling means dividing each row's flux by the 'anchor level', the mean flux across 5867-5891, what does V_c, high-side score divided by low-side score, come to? 1.09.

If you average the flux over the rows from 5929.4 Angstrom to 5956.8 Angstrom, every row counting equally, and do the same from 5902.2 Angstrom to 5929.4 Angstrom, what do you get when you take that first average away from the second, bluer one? -0.10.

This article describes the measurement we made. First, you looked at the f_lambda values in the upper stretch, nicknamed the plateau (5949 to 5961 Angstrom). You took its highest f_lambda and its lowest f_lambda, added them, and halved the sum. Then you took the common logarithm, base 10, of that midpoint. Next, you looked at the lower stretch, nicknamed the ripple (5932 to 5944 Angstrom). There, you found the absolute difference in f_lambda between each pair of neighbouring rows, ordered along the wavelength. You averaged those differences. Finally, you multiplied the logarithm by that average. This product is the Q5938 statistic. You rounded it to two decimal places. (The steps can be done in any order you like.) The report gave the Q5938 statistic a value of 0.02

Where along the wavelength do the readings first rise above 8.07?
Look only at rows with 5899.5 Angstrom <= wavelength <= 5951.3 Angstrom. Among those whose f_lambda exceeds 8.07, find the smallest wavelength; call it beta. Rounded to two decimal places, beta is 5916.48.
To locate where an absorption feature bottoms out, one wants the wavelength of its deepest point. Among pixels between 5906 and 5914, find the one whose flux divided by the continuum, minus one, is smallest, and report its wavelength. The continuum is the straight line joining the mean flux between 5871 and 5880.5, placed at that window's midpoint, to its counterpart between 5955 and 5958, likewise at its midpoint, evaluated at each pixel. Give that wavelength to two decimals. 5906.95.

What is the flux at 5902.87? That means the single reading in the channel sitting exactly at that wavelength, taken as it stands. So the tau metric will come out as 7.57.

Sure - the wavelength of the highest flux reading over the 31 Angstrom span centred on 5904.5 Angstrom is 5919.20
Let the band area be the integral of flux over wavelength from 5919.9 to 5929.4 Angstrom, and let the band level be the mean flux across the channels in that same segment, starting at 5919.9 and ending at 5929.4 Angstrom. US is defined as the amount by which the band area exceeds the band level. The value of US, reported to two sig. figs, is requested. 70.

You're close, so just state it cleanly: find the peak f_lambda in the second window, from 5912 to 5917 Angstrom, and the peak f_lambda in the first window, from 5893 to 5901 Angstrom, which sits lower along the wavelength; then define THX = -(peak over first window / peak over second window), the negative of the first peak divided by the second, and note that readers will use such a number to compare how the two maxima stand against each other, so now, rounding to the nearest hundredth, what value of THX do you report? -0.90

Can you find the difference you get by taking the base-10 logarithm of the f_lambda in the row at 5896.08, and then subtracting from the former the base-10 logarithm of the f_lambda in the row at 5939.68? -0.08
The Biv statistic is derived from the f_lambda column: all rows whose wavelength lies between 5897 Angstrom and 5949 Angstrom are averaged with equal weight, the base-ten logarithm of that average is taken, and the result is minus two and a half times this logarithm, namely -2.26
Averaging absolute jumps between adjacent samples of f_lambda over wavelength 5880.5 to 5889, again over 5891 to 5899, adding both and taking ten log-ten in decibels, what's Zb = -5.8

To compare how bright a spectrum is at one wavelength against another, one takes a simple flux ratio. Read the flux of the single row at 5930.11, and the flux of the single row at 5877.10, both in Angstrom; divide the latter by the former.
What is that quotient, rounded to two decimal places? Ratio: 1.02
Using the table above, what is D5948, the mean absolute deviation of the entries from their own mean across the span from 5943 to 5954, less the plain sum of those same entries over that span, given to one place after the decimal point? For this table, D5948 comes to -64.6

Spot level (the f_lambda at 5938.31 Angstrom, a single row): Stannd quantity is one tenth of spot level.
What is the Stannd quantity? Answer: 0.823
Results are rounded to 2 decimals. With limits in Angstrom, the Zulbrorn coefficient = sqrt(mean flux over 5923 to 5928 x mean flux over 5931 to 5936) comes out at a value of 8.19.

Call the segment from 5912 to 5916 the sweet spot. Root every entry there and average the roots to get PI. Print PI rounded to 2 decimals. 2.83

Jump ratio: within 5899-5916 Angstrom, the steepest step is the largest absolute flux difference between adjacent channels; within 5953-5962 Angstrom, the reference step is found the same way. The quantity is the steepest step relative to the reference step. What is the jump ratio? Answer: 2.5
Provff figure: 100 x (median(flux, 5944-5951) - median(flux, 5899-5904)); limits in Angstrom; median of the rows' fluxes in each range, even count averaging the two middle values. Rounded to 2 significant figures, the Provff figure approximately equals 62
